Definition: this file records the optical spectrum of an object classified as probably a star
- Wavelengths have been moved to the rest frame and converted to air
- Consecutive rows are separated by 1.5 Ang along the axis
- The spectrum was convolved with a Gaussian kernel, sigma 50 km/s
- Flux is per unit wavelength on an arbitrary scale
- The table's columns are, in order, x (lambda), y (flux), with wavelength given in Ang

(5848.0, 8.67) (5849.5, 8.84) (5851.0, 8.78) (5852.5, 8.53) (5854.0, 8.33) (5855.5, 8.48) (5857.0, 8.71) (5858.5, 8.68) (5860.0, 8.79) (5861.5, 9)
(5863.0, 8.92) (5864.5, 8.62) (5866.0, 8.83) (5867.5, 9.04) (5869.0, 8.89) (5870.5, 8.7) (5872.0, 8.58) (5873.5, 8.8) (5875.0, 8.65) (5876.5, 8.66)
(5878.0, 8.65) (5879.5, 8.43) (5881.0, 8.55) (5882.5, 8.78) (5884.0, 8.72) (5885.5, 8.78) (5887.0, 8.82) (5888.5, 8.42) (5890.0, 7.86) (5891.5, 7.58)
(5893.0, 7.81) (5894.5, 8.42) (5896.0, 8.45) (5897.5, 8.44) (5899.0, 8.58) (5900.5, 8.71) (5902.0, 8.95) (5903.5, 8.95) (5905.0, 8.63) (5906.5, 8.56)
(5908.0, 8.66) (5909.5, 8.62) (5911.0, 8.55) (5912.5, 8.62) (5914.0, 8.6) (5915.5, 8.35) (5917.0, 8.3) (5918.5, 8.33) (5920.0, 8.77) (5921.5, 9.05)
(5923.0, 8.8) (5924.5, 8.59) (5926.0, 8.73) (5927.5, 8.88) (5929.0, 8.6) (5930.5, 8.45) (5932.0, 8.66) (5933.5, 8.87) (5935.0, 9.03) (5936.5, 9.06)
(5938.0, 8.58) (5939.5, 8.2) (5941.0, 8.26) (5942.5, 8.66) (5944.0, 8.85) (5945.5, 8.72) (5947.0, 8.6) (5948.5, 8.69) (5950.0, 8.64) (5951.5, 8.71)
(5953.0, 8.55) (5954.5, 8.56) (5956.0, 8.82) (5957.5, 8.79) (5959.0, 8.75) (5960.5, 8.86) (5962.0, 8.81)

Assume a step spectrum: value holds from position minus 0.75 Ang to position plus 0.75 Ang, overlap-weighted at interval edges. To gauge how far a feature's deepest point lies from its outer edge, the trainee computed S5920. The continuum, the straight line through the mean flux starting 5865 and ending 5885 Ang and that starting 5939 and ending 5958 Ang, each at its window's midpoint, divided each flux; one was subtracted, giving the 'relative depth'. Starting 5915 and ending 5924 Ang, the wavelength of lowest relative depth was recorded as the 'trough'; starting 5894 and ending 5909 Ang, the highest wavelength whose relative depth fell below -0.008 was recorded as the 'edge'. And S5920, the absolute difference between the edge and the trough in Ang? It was 10.5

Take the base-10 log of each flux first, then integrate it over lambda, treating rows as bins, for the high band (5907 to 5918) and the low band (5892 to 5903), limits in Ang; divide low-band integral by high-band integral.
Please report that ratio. 1.00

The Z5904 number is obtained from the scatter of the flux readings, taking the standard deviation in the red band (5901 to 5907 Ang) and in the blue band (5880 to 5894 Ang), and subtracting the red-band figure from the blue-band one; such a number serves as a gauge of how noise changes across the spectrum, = 0.28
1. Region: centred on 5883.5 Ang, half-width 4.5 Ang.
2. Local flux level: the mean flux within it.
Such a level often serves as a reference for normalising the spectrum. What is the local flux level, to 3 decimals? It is 8.680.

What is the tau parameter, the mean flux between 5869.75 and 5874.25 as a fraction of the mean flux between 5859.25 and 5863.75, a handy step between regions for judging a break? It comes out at 0.98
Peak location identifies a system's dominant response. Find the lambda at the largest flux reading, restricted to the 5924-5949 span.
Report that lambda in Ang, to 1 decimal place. 5936.5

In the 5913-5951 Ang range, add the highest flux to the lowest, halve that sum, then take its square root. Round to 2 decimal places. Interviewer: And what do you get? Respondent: 2.94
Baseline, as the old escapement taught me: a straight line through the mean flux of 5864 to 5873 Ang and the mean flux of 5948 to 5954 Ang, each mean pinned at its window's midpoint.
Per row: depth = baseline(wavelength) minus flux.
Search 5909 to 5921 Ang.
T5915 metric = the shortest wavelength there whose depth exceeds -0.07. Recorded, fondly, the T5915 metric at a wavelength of 5909.5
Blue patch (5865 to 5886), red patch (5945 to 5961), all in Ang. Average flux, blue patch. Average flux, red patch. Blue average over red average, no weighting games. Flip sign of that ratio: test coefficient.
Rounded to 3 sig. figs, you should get -1.00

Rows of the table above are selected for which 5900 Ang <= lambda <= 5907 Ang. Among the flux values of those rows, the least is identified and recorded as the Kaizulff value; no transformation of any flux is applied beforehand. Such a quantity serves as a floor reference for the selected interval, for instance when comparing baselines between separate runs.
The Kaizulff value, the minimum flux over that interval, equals 8.56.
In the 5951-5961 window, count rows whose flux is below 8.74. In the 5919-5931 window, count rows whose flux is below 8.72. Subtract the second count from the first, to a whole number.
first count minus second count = 0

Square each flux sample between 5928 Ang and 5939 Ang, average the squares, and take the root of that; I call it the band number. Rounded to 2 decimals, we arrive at 8.75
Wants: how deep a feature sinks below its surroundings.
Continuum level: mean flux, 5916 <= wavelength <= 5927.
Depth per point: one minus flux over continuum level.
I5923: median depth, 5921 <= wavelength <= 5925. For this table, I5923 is -0.017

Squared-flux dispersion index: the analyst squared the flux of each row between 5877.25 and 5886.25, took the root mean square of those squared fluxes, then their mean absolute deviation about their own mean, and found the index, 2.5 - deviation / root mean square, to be 2.48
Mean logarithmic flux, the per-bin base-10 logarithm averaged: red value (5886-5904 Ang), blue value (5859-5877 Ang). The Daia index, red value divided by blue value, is 0.98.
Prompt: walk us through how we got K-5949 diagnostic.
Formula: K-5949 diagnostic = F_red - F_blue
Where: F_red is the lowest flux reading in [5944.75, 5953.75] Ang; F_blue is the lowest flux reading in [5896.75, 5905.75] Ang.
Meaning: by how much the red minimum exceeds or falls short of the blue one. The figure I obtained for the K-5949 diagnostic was 0.1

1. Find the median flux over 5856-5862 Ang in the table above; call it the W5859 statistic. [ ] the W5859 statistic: 8.75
